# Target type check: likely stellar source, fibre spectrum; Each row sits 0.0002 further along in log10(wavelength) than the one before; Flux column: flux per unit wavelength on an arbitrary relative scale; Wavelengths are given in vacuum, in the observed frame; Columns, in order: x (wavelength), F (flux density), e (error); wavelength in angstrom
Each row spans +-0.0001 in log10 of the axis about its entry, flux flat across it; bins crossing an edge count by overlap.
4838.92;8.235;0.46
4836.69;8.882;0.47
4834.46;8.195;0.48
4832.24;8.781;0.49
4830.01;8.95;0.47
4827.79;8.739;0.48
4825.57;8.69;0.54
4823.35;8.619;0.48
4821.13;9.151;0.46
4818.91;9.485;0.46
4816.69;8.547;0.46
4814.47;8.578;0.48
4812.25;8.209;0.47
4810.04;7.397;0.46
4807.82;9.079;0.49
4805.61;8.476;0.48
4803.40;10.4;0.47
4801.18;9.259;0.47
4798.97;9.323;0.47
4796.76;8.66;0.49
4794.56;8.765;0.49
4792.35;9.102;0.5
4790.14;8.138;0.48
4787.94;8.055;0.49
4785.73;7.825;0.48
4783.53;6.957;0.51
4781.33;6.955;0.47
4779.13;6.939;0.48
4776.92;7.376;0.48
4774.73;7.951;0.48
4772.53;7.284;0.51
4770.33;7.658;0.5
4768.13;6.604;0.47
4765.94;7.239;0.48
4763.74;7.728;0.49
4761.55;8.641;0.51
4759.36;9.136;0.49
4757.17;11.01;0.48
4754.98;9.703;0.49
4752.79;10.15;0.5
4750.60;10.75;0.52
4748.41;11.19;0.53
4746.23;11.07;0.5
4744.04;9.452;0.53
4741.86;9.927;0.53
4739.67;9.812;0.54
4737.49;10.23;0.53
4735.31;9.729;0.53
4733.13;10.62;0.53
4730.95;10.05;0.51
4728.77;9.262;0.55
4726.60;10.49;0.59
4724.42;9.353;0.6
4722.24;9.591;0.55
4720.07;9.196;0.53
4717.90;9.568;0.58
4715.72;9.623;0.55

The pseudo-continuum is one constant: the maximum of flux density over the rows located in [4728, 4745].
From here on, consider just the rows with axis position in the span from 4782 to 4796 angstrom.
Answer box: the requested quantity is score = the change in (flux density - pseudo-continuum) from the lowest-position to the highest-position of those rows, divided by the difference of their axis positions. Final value 0.16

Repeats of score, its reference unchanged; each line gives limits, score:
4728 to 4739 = 0.11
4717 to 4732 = 0.04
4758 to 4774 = -0.14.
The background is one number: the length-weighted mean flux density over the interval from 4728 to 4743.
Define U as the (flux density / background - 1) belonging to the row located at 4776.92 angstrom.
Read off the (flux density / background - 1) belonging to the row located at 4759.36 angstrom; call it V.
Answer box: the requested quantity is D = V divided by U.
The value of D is 0.3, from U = -0.259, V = -0.083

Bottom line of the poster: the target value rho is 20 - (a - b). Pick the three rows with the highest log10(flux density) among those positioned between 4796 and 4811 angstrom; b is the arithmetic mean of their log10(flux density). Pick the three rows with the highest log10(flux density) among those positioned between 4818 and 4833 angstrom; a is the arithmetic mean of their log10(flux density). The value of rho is 20.0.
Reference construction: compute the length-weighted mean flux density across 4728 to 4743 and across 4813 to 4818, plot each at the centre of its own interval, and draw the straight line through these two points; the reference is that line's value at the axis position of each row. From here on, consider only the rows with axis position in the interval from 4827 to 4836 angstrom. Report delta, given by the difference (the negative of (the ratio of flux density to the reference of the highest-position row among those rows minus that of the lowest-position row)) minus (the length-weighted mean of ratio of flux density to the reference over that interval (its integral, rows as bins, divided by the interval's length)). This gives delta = -1.00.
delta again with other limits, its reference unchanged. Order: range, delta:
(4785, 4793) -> -1.07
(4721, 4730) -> -0.93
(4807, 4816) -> -0.92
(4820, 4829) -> -1.01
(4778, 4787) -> -0.89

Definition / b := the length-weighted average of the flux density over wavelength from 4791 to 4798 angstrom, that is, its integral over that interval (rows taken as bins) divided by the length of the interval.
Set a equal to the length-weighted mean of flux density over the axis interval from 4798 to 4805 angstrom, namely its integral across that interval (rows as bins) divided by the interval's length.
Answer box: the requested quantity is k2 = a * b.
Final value 85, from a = 9.6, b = 8.8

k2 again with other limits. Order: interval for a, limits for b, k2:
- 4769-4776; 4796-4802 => 69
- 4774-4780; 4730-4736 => 75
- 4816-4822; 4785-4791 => 73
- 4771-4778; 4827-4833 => 67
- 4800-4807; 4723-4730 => 91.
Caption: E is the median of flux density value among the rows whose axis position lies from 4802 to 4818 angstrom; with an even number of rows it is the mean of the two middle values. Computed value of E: 8.5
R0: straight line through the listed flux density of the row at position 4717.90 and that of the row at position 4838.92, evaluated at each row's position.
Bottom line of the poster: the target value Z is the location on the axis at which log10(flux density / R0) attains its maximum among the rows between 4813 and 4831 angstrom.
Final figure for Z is 4818.91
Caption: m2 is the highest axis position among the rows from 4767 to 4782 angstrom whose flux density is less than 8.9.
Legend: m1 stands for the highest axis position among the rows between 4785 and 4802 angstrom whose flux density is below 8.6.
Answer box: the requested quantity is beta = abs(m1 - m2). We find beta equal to 8.8 angstrom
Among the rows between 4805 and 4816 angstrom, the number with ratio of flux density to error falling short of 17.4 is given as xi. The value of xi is 1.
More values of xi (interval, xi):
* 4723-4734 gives 2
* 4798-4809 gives 0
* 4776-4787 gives 5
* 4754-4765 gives 2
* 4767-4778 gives 5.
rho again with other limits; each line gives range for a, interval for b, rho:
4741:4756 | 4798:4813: 19.9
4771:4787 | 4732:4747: 20.1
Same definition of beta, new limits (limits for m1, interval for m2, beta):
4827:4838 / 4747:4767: 68.5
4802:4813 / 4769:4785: 28.7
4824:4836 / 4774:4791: 44.3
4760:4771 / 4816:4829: 57.5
